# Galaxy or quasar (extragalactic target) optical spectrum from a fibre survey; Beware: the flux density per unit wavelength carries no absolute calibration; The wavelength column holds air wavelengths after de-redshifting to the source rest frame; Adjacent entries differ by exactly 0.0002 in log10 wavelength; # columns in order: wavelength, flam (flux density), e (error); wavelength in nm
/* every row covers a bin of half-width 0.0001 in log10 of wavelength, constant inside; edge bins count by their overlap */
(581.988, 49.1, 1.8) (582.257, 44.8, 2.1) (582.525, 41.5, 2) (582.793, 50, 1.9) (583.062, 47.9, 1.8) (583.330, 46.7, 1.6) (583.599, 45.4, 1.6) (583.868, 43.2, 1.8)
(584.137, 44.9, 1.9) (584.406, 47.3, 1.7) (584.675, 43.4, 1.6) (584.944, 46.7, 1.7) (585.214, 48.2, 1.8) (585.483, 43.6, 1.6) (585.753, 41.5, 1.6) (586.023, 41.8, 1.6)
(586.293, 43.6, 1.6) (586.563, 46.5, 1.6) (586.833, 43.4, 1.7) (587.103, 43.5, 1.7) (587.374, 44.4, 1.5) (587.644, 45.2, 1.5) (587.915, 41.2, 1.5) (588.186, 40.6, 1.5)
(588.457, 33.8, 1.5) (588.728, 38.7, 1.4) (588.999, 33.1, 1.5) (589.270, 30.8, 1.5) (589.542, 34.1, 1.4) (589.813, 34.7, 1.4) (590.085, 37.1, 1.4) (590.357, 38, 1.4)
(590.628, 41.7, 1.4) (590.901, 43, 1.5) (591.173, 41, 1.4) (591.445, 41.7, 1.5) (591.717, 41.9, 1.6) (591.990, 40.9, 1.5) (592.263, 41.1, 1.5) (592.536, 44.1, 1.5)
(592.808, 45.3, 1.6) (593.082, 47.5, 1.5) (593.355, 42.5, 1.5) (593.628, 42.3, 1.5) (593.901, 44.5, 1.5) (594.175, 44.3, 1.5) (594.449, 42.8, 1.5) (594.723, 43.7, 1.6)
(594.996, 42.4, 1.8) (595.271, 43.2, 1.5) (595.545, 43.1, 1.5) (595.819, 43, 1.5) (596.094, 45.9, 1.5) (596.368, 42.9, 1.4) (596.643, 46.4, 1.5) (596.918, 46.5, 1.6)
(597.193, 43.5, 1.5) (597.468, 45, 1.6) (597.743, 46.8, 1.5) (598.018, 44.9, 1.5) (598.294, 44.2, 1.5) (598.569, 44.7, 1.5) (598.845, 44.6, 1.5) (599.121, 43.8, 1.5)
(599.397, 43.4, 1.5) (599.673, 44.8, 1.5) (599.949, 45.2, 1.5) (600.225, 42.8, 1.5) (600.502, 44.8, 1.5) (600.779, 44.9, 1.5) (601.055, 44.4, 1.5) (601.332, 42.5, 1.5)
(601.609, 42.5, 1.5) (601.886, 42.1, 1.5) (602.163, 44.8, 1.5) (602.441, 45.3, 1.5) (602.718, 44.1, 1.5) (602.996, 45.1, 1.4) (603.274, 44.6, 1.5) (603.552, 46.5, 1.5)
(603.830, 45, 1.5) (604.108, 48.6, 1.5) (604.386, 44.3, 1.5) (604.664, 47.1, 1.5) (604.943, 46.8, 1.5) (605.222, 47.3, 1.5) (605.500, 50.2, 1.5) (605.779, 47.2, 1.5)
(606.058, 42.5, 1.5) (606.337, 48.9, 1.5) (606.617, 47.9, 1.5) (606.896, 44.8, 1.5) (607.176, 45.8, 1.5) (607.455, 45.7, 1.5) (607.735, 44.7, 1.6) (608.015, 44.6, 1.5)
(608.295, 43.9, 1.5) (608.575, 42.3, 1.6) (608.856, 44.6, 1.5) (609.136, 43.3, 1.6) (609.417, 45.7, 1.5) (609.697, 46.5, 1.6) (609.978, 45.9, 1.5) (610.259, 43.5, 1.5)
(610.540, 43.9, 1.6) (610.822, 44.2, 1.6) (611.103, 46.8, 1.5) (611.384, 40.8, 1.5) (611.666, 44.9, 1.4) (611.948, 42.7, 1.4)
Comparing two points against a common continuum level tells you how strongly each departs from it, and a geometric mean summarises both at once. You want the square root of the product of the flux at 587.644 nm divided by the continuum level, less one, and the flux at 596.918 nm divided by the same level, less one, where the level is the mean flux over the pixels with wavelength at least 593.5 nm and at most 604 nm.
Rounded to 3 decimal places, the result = 0.033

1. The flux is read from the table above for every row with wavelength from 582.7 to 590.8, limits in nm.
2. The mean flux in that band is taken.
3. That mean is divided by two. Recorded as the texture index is 21.0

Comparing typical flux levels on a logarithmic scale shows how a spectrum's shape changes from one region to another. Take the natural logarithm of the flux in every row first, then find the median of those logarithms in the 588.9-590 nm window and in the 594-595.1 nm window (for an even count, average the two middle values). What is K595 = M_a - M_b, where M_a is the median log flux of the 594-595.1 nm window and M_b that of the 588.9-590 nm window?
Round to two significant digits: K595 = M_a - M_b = 0.25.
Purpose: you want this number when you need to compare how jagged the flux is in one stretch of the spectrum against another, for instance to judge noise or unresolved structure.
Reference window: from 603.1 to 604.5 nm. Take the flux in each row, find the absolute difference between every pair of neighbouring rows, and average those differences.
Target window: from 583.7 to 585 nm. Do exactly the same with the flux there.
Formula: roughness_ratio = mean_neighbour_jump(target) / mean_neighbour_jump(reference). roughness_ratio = 1.0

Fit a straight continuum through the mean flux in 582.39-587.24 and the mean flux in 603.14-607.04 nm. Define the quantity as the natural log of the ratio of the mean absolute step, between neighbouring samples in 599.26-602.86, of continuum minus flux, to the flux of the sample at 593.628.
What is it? -3.63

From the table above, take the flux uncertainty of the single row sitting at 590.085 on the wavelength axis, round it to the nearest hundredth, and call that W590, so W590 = 1.40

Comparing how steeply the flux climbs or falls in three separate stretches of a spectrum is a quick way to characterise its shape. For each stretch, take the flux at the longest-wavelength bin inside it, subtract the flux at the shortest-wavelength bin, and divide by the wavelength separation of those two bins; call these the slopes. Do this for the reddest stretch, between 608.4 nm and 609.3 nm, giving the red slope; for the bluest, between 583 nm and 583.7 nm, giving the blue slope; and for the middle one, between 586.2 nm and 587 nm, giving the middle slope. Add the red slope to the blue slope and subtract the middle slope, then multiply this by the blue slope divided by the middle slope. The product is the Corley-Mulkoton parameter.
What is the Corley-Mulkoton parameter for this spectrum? -31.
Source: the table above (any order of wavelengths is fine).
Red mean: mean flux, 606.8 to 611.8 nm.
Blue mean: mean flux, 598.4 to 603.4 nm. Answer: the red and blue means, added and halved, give 44.3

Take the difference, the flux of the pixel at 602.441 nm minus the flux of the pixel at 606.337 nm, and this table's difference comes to -3.6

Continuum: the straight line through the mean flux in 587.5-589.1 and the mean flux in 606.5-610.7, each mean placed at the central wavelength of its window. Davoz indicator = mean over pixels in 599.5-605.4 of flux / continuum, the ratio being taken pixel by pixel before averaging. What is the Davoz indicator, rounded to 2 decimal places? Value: 1.04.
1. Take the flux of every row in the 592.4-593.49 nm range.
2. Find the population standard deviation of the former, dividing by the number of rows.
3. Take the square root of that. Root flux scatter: 1.4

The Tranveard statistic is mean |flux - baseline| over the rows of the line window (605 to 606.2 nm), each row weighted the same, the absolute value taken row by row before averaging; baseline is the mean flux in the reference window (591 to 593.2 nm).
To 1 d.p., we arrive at 4.1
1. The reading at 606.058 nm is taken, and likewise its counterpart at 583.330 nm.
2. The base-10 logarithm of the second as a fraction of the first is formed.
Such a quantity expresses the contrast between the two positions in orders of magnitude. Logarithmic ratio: 0.041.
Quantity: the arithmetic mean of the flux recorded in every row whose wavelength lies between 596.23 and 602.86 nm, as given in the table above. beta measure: 44.4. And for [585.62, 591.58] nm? 40.0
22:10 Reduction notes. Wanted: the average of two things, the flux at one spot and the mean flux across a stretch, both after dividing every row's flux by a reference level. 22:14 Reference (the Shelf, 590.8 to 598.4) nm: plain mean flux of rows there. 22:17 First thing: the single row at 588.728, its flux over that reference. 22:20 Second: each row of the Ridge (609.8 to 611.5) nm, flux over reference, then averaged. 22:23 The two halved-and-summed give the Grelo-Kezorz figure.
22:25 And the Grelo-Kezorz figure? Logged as 0.95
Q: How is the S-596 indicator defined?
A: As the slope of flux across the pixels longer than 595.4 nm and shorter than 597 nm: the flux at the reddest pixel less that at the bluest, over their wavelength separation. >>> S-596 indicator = 2.5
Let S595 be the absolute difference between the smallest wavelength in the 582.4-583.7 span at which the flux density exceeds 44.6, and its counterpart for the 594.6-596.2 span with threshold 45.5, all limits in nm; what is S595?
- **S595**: 13.30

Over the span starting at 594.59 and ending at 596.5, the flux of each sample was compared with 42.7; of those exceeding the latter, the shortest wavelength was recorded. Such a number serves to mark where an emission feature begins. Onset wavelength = 594.723 nm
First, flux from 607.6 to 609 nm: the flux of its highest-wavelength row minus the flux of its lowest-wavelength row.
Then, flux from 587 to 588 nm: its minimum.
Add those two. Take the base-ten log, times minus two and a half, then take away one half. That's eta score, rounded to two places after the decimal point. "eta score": -4.53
